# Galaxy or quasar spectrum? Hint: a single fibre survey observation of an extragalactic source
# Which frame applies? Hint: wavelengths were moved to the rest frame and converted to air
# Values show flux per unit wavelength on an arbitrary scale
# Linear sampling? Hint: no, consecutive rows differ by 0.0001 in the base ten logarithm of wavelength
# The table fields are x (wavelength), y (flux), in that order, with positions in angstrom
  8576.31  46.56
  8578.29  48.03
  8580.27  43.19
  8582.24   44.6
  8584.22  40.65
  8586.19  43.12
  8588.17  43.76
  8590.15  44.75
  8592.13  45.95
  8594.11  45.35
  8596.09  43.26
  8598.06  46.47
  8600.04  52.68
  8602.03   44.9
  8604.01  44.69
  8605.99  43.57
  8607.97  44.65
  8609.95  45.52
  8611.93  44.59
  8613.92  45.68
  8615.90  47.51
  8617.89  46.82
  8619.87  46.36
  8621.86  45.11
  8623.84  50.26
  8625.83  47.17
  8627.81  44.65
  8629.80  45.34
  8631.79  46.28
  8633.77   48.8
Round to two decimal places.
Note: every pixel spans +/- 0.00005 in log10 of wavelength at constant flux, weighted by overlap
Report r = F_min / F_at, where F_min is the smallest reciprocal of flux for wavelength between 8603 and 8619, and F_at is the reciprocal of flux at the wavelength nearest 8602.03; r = 0.95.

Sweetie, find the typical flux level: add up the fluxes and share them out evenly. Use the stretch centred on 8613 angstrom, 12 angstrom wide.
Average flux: 45.8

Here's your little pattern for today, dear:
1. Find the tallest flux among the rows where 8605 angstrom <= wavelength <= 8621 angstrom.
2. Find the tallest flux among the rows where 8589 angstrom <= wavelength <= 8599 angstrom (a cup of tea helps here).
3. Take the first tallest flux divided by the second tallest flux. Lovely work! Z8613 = 1.022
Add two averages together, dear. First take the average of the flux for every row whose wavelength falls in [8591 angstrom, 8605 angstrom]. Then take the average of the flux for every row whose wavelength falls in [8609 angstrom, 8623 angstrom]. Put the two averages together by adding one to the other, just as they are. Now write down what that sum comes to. 92.1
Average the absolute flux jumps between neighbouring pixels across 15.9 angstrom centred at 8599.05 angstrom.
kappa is 3.0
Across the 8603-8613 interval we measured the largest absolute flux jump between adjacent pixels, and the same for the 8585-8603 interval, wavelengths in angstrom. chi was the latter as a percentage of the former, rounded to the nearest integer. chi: 695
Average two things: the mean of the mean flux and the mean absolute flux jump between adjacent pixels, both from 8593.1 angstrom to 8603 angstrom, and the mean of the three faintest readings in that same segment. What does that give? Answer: 35.1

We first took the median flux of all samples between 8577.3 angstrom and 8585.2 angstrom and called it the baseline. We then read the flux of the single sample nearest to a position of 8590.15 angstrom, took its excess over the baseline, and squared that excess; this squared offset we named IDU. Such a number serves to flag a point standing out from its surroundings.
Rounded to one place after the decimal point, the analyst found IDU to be 0.7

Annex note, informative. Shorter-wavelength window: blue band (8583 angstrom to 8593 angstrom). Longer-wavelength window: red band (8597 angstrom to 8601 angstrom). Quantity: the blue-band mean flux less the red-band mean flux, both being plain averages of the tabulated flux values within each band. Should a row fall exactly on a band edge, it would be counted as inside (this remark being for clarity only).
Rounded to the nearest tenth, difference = -5.9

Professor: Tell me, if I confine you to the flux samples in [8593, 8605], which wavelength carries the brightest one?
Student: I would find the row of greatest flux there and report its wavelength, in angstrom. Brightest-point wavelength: 8600.04 angstrom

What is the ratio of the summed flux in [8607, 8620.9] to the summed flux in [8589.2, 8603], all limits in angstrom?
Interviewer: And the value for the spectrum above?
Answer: 0.99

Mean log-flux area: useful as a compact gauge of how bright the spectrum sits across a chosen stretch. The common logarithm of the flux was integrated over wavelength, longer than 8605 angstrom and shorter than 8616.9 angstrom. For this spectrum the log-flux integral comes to 19.7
